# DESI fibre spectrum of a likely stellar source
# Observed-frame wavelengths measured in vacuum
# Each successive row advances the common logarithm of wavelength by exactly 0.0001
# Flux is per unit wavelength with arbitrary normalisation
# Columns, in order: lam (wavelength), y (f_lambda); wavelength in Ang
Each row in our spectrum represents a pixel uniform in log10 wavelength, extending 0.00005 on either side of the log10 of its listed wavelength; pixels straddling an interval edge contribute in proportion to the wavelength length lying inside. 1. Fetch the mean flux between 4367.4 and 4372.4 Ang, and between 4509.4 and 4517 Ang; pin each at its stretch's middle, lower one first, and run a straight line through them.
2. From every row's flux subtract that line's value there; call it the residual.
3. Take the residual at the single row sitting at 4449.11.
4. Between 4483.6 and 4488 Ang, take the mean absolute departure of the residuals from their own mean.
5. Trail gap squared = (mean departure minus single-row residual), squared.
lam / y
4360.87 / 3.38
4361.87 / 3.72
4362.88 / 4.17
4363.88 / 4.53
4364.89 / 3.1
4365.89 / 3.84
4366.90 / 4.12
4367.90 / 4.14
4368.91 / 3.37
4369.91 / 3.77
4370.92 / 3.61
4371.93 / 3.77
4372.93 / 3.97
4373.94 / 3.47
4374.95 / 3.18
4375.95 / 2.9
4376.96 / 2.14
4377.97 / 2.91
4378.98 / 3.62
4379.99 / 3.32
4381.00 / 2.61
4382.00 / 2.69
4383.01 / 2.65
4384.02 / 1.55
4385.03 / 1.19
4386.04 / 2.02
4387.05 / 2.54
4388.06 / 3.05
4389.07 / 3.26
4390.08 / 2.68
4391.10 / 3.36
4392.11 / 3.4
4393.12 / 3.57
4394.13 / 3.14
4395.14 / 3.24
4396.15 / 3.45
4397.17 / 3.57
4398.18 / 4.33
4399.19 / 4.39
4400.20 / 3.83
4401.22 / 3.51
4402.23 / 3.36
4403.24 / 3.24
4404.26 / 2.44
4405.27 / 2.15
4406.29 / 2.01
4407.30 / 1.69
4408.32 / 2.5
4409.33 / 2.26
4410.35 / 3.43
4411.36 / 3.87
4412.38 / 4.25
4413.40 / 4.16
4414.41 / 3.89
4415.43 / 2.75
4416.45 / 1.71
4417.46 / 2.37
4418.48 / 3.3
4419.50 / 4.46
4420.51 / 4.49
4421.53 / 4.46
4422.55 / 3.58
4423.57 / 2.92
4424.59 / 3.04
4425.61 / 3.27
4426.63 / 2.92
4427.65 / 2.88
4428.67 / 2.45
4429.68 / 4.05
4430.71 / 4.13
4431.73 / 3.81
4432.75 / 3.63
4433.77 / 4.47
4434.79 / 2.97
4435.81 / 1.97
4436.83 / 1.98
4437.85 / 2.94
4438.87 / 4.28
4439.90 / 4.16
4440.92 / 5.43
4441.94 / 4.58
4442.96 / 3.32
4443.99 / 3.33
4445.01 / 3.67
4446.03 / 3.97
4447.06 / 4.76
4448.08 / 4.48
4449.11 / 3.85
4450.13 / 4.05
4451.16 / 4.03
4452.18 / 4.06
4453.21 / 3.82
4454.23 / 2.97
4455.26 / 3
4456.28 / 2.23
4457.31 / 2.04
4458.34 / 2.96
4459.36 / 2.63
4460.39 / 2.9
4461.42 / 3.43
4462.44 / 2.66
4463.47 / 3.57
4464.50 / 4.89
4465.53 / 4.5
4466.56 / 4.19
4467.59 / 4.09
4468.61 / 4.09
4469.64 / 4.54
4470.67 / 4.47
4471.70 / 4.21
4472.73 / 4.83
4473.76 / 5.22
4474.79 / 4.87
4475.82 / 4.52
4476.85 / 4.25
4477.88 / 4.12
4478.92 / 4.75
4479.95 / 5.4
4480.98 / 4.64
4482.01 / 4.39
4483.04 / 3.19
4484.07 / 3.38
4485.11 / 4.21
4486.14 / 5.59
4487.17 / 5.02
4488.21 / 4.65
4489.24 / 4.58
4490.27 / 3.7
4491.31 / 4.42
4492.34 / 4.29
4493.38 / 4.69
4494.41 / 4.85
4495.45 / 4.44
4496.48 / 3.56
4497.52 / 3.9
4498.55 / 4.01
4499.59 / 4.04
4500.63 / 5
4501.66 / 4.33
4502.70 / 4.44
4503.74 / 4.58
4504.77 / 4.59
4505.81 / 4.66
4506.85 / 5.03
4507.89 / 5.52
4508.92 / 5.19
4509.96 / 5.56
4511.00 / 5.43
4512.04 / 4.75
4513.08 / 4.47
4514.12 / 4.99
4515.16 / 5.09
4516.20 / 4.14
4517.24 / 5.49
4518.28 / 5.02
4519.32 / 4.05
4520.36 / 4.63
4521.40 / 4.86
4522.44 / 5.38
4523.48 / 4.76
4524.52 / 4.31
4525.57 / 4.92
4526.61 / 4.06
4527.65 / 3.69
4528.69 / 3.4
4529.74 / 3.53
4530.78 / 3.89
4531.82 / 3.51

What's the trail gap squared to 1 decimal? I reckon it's 1.7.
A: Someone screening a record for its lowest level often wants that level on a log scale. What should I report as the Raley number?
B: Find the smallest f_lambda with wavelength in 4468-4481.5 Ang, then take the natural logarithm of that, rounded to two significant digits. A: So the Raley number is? 1.4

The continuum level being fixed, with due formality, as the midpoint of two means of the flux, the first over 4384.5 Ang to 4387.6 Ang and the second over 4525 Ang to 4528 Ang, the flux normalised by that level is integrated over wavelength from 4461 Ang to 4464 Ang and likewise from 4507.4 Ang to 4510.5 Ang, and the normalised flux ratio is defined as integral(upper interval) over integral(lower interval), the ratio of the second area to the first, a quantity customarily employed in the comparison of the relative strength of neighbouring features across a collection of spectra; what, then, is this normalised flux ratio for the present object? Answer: 1.7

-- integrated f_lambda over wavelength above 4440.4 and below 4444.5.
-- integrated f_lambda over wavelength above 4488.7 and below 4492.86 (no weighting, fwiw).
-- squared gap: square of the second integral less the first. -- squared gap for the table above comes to 0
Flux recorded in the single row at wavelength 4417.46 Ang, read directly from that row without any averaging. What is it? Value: 2.37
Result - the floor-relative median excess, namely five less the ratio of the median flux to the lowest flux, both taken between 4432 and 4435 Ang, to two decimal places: 3.78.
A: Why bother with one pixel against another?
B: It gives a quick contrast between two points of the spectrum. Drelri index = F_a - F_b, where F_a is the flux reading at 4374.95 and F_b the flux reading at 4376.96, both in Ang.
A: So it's 1.0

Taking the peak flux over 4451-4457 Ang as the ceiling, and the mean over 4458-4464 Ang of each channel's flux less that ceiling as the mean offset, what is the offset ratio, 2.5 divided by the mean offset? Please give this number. -2.4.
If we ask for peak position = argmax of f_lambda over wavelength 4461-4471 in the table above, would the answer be 4464.50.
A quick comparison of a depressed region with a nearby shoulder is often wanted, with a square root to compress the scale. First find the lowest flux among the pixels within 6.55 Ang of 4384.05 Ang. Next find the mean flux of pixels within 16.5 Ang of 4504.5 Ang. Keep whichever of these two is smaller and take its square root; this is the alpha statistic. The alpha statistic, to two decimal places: 1.09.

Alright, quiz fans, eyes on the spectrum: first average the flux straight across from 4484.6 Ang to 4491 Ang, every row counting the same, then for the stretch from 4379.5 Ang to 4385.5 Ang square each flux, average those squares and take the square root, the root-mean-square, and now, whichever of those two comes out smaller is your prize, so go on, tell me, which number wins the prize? 2.4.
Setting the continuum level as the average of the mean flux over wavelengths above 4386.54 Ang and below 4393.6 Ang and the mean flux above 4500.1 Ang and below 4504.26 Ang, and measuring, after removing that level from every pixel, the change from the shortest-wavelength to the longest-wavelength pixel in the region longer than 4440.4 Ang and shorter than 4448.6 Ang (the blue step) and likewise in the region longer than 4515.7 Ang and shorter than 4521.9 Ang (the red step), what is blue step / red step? -1.3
